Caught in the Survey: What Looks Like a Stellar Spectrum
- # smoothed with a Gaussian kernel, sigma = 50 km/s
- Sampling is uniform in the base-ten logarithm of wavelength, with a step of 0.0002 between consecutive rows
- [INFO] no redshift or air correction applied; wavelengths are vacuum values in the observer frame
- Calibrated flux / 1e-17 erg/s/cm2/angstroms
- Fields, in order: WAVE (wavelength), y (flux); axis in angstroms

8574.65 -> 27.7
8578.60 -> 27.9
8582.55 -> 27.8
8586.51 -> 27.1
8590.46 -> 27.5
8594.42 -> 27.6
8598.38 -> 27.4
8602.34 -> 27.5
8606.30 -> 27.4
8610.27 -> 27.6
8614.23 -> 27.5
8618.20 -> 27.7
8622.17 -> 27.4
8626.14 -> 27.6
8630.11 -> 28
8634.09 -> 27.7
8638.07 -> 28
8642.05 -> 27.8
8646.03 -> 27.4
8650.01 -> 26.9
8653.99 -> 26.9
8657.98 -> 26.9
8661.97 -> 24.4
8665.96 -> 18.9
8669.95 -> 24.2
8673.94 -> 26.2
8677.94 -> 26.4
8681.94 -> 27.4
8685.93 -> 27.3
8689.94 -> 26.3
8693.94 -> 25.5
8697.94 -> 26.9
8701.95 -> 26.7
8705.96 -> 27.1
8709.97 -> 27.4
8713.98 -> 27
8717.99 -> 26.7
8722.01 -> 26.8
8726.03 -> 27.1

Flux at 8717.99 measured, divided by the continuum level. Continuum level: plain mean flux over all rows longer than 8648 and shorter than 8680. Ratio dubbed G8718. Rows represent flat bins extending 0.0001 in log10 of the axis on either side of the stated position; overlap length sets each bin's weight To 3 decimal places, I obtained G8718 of 1.064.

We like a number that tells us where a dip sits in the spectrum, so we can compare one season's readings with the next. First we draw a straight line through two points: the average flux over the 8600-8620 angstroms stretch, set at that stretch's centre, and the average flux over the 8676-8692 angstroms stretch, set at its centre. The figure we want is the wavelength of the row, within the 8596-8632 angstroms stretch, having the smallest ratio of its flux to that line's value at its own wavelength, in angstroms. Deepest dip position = 8598.38 angstroms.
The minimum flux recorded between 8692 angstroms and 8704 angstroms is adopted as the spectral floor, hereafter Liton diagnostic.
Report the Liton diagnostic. 25.5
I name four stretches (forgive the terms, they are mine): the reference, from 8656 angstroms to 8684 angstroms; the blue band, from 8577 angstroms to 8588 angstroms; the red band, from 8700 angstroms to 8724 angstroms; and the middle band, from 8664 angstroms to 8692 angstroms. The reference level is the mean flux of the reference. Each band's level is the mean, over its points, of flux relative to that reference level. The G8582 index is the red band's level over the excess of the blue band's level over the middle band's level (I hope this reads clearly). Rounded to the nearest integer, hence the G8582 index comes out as 11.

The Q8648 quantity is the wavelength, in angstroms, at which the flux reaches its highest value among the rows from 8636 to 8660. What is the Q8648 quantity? 8638.07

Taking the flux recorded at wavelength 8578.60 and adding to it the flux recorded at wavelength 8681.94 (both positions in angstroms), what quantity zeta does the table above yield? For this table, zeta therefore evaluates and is 55.3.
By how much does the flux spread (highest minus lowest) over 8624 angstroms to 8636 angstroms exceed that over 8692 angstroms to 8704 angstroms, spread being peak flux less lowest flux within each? -1.0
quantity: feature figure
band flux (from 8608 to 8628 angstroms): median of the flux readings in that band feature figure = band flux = 27.6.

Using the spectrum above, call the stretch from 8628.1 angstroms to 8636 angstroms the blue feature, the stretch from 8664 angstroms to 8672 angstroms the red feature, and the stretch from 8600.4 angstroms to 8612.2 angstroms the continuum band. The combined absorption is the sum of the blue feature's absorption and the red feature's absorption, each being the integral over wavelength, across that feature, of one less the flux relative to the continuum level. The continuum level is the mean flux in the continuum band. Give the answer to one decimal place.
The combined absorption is 1.6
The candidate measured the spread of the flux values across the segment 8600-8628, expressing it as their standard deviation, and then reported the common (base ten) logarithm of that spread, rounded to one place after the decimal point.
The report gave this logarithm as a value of -1.0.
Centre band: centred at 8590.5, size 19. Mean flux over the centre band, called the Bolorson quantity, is 27.5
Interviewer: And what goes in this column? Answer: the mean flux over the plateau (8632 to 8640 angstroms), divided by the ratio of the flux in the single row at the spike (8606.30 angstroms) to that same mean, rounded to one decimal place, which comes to 28.3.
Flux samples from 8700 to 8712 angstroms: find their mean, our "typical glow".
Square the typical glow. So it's 733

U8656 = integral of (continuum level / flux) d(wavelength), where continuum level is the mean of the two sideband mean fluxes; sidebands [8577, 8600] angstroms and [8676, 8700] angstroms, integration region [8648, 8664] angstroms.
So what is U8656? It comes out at 16.5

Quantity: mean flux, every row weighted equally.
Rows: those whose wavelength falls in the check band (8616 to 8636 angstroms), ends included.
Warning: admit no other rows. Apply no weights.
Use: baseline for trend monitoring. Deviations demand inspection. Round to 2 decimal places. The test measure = 27.68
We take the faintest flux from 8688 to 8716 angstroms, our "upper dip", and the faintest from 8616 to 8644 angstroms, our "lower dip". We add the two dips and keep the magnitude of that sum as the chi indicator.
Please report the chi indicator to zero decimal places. 53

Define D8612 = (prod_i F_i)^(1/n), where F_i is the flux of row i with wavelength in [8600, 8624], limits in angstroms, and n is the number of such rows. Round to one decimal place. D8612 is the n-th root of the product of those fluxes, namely 27.5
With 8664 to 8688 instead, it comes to 24.9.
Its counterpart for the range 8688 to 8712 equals 26.6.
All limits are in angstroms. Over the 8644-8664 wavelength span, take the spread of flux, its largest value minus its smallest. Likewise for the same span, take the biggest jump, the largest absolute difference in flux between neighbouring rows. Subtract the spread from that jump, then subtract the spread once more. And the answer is -3.5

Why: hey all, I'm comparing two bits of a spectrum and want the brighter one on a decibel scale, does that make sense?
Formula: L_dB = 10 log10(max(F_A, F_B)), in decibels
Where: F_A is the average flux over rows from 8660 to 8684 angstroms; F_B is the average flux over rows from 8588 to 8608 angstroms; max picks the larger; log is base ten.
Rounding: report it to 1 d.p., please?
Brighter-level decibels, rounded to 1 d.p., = 14.4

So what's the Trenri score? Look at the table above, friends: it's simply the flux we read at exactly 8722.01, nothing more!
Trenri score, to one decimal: 26.8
